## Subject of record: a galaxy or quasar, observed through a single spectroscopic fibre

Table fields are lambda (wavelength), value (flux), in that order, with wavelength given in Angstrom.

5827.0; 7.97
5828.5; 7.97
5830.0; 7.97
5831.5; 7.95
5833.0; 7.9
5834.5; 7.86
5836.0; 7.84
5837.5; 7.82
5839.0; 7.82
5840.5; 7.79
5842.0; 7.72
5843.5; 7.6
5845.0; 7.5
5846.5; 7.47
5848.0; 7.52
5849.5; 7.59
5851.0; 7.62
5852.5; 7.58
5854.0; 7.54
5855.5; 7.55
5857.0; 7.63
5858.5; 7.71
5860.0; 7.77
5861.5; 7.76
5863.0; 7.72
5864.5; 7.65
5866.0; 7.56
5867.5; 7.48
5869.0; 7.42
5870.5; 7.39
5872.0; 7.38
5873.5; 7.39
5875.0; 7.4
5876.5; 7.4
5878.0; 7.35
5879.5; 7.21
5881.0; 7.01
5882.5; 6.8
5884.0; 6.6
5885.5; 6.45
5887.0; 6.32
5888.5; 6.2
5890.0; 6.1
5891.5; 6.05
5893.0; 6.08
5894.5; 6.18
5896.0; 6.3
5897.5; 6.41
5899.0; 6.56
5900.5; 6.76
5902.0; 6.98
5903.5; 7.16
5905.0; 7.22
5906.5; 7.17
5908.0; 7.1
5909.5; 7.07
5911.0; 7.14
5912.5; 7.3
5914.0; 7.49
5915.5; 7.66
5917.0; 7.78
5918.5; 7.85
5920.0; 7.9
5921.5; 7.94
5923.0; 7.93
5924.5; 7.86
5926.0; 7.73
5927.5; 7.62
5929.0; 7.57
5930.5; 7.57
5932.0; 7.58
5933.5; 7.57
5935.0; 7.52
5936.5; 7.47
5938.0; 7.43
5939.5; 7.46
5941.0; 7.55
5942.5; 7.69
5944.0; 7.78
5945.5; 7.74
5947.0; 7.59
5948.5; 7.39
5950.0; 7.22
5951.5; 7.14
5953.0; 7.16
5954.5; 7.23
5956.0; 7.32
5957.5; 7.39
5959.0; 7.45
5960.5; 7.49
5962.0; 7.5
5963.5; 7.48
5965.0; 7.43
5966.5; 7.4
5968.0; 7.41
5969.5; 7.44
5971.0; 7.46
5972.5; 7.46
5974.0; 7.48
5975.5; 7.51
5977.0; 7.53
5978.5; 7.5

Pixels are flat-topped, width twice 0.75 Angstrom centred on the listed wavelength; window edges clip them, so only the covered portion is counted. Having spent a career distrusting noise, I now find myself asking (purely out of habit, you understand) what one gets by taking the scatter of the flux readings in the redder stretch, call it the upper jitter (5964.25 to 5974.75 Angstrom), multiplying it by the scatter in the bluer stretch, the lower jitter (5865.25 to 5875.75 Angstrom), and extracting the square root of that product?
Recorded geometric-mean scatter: 0.04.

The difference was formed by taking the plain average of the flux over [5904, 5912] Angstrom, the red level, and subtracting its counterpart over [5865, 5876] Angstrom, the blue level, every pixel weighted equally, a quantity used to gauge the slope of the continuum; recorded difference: -0.29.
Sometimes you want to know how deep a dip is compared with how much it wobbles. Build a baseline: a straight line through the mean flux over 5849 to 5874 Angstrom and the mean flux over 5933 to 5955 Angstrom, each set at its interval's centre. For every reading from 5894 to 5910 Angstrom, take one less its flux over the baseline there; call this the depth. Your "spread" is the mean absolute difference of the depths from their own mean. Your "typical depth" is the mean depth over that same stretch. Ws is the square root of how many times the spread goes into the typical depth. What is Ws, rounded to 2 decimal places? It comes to 1.44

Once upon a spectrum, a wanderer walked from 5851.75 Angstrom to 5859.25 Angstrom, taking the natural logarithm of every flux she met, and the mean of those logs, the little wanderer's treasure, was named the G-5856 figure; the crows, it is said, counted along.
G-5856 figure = 2.03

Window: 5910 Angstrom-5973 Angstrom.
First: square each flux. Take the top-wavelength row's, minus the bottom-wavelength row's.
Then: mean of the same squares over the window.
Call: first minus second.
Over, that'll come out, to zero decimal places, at -52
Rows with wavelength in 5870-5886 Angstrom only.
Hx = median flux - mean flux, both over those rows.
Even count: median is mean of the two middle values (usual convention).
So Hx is 0.22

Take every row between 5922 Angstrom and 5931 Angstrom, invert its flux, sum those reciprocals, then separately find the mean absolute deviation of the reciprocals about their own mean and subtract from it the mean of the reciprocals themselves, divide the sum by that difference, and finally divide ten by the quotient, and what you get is -1.64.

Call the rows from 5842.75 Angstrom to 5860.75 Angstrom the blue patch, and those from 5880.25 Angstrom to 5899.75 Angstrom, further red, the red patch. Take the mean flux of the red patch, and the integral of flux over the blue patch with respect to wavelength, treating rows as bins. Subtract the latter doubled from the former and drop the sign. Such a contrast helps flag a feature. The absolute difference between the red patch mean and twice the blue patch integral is 267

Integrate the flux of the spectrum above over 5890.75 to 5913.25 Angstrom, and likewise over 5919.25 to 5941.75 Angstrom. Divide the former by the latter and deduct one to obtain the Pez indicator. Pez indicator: -0.12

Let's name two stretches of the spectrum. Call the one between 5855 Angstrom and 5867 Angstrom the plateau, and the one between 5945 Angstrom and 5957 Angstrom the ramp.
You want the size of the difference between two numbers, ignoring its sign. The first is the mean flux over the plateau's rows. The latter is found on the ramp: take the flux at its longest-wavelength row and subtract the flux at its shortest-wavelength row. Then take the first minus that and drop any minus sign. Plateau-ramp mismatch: 8.09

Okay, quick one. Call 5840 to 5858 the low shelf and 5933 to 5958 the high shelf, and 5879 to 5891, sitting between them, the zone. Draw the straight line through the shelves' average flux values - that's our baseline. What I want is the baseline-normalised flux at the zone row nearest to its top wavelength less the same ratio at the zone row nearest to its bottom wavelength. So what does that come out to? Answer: -0.15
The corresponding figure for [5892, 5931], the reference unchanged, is 0.21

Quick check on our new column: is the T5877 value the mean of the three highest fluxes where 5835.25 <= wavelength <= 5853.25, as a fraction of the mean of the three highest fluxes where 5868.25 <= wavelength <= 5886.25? 1.06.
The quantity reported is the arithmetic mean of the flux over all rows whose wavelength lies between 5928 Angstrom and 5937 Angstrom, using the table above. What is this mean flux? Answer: 7.55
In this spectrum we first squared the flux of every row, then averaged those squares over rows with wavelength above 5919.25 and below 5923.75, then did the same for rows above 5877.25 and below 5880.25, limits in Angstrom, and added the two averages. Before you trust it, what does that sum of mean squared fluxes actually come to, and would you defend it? 116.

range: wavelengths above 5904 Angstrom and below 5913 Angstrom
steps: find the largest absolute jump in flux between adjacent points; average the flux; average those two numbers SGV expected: 3.66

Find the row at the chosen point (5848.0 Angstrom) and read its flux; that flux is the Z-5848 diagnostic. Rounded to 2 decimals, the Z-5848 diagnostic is 7.52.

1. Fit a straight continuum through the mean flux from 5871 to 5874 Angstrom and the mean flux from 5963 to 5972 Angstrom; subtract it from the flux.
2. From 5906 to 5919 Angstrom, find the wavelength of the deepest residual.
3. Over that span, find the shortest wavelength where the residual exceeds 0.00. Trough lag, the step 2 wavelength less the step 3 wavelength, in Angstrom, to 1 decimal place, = -4.5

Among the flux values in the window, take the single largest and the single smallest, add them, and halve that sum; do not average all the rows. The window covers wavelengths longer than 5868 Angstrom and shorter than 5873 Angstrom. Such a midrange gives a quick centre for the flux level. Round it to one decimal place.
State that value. 7.4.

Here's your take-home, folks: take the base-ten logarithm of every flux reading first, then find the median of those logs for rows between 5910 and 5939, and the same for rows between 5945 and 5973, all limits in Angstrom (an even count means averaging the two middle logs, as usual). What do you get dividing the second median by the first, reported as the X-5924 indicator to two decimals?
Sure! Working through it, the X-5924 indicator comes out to 0.99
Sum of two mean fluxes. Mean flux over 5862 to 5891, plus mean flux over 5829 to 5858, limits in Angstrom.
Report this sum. 14.8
